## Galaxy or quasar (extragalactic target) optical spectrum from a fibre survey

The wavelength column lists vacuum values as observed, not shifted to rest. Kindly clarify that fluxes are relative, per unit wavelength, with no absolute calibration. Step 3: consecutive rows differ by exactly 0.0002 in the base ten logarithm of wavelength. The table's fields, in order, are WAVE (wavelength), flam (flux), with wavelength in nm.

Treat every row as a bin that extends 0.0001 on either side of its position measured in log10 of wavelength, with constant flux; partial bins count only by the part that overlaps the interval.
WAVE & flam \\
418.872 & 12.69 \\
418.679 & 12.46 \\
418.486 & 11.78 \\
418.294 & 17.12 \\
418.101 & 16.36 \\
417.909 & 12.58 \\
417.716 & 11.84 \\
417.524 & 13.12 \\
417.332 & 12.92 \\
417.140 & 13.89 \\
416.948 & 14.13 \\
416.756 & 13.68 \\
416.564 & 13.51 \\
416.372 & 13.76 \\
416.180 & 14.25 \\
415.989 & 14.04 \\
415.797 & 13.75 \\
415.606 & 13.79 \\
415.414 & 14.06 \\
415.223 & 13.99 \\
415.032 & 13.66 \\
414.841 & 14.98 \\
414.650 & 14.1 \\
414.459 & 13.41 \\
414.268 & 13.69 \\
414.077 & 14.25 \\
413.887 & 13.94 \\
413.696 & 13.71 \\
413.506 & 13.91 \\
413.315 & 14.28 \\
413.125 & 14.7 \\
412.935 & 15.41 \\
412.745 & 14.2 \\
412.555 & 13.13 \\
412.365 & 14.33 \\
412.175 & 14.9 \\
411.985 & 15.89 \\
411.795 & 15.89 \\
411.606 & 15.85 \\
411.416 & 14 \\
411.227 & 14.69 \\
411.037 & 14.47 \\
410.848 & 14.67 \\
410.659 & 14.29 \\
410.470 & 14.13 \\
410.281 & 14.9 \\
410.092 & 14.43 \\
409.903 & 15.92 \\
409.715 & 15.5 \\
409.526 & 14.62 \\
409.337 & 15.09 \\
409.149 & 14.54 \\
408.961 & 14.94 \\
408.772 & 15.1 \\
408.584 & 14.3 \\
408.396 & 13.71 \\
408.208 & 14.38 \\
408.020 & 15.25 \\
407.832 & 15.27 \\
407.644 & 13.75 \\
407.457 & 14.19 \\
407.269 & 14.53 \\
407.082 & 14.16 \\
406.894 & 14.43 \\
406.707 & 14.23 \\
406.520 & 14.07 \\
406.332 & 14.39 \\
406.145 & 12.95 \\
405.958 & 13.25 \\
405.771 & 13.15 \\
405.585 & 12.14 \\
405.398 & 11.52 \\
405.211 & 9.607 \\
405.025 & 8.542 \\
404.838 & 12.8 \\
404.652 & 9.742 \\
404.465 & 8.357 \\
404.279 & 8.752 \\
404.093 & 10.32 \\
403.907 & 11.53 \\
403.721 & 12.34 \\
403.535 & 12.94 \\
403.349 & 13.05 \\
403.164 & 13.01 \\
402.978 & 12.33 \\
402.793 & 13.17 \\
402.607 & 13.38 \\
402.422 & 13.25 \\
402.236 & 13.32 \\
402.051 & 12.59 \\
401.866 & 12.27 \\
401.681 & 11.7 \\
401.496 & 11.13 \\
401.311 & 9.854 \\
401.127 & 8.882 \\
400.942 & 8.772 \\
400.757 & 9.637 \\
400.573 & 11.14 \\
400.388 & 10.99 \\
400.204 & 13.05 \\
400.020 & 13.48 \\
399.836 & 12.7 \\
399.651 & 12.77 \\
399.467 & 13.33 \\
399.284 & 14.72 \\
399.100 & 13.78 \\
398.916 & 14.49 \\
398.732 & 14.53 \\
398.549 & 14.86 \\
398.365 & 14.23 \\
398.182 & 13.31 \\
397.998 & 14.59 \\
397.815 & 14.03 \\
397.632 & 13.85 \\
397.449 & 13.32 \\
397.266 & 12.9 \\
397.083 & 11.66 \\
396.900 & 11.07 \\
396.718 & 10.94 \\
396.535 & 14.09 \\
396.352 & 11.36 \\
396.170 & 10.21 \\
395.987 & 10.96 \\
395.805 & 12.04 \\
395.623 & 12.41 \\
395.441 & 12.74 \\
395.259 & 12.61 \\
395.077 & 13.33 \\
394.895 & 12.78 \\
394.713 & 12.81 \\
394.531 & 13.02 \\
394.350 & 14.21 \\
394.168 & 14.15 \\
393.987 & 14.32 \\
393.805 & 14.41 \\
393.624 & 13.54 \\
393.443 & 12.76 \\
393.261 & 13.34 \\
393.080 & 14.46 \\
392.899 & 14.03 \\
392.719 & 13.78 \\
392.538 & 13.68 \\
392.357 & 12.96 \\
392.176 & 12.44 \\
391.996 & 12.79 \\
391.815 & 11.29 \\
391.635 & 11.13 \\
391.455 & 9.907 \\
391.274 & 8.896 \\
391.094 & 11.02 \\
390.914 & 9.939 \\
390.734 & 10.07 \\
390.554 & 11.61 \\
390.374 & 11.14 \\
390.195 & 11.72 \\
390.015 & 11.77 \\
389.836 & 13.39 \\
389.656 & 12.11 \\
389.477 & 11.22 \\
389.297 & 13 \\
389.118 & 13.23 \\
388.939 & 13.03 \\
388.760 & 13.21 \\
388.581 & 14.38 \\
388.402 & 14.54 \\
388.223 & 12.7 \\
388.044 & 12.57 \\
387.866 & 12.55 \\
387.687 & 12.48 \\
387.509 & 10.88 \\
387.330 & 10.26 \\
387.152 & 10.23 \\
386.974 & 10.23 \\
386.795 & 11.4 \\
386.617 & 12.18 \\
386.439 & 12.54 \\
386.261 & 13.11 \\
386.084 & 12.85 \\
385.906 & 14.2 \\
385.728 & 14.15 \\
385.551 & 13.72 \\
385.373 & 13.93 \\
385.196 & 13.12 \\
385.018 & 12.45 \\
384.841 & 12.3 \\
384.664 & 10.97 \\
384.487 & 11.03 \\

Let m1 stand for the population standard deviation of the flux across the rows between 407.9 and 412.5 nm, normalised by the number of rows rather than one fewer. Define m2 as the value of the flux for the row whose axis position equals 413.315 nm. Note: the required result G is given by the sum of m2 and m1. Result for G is 15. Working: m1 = 0.62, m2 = 14.28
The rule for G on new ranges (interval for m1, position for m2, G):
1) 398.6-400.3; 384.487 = 12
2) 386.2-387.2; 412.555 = 14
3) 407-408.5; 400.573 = 12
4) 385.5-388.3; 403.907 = 13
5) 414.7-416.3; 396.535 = 14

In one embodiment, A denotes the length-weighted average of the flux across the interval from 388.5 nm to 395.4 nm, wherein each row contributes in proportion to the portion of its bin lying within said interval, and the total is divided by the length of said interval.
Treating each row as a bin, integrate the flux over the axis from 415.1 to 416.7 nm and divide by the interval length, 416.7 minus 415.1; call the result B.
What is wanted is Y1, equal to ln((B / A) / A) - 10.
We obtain -12.4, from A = 12.6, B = 13.9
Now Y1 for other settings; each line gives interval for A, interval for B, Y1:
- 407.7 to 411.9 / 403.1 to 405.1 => -13.0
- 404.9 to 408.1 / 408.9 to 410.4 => -12.5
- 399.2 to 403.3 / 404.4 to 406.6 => -12.5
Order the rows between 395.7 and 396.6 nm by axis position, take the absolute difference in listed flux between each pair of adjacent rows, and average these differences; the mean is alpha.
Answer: 1.43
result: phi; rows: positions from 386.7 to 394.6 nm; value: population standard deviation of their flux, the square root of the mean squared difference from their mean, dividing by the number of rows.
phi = 1.5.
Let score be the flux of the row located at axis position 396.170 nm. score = 10.21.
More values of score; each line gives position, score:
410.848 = 14.67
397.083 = 11.66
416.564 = 13.51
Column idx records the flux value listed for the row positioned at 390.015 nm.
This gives 11.77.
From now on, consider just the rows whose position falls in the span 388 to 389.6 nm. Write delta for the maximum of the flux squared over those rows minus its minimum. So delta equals 86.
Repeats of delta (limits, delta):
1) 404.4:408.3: 163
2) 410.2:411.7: 55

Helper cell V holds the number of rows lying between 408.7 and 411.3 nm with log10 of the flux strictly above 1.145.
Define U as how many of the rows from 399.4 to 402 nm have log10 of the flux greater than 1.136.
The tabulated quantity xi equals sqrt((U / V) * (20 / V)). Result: 0.0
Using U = 0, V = 14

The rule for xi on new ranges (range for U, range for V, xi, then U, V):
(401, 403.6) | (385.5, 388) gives 0.0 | 0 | 2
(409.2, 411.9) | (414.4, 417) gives 2.4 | 14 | 7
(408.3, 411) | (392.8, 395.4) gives 2.8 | 14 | 6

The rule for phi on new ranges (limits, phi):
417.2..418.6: 2.0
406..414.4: 0.7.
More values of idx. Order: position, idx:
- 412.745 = 14.2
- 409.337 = 15.09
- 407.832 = 15.27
